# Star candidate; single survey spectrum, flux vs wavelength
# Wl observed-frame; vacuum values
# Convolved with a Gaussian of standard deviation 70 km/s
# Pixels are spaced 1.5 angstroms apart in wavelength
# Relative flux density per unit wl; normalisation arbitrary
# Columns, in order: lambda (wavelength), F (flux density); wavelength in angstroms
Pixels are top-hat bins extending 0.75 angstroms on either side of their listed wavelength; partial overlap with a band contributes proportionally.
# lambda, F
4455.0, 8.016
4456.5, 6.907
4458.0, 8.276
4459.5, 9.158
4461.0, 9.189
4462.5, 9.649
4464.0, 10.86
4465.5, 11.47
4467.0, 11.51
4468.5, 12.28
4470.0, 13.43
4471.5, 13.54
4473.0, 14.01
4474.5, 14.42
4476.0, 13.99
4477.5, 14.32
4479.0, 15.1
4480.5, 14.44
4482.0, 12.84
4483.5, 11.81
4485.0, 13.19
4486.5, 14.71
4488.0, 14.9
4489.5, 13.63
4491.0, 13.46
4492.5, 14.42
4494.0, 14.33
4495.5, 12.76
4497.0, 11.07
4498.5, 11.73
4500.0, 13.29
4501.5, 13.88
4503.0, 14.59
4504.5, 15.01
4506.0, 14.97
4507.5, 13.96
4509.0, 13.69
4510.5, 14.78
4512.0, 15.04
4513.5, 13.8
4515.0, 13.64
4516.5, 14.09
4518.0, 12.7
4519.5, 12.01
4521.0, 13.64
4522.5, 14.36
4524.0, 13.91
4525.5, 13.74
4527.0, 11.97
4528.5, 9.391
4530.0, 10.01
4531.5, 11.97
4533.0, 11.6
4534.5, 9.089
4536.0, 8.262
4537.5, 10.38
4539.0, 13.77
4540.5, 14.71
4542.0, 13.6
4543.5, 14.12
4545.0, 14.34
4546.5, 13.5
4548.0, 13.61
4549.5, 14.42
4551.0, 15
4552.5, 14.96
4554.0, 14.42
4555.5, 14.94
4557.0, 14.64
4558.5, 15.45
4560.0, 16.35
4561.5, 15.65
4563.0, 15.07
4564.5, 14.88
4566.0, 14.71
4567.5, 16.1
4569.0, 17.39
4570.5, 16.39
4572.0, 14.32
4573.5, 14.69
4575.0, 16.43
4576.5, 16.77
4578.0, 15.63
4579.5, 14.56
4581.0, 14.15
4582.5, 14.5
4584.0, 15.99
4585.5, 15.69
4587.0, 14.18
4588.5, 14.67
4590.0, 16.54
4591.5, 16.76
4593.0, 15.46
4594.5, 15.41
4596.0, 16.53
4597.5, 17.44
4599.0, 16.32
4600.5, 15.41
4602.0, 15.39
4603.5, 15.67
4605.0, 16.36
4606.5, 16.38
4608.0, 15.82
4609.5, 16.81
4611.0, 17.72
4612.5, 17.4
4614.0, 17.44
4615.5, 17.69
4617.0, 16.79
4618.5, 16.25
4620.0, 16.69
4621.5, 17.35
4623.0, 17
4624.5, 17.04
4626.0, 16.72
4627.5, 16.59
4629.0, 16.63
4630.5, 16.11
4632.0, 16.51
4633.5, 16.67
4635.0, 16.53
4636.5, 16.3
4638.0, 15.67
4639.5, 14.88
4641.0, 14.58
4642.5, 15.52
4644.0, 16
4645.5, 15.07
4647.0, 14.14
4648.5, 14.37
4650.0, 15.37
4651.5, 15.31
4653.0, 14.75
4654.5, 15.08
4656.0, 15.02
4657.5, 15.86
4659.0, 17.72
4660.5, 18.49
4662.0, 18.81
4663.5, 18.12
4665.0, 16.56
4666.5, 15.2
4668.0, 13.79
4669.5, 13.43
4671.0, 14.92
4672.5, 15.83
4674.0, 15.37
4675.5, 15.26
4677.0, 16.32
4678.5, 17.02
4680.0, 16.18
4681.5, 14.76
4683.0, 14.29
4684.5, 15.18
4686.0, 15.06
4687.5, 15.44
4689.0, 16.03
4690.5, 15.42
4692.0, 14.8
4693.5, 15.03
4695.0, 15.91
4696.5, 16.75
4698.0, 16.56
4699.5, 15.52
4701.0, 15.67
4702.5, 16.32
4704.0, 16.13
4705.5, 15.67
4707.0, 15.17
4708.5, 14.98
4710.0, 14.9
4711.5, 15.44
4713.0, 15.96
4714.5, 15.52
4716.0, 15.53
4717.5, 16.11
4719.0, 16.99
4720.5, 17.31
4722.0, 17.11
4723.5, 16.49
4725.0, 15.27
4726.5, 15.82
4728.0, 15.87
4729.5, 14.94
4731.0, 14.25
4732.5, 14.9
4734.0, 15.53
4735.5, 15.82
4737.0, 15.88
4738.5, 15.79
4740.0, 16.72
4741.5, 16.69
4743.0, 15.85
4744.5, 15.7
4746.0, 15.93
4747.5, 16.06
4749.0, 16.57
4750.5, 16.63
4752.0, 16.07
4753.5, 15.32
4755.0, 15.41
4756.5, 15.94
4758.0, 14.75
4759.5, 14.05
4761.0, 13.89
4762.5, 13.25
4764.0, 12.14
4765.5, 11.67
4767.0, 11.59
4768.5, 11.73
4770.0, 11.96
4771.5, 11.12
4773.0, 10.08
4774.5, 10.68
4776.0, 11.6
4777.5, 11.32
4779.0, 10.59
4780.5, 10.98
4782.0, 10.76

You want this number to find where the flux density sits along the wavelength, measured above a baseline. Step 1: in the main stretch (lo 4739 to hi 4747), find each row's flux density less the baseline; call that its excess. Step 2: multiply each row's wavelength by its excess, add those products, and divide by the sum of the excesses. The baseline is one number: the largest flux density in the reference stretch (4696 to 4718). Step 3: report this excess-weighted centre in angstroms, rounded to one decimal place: 4744.3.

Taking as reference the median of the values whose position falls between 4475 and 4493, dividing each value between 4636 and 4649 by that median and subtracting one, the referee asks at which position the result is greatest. 4636.5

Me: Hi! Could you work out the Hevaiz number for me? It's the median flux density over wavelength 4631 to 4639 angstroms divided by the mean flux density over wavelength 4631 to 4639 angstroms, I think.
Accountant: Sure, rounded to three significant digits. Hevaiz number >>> 1.01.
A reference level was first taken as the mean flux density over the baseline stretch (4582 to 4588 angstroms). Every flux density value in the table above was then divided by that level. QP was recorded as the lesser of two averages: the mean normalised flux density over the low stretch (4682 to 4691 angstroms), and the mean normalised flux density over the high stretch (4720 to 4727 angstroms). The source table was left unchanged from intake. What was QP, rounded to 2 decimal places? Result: 1.01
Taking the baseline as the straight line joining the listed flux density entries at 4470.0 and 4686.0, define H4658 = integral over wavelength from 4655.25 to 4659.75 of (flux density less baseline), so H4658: 6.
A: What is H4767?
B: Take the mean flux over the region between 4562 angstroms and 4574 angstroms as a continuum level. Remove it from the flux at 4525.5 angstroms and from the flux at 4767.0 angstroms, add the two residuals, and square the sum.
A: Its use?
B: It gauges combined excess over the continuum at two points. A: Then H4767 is 31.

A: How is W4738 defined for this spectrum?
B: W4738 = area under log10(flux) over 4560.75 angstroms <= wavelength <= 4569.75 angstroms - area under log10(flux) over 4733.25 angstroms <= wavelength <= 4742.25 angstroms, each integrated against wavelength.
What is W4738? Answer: -0.1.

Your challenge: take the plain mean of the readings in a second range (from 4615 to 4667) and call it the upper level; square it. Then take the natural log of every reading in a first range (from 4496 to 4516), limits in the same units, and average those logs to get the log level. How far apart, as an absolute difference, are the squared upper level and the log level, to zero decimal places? 260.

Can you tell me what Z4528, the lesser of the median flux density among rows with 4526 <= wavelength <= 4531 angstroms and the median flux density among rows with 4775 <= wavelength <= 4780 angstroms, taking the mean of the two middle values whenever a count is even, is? 10.0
